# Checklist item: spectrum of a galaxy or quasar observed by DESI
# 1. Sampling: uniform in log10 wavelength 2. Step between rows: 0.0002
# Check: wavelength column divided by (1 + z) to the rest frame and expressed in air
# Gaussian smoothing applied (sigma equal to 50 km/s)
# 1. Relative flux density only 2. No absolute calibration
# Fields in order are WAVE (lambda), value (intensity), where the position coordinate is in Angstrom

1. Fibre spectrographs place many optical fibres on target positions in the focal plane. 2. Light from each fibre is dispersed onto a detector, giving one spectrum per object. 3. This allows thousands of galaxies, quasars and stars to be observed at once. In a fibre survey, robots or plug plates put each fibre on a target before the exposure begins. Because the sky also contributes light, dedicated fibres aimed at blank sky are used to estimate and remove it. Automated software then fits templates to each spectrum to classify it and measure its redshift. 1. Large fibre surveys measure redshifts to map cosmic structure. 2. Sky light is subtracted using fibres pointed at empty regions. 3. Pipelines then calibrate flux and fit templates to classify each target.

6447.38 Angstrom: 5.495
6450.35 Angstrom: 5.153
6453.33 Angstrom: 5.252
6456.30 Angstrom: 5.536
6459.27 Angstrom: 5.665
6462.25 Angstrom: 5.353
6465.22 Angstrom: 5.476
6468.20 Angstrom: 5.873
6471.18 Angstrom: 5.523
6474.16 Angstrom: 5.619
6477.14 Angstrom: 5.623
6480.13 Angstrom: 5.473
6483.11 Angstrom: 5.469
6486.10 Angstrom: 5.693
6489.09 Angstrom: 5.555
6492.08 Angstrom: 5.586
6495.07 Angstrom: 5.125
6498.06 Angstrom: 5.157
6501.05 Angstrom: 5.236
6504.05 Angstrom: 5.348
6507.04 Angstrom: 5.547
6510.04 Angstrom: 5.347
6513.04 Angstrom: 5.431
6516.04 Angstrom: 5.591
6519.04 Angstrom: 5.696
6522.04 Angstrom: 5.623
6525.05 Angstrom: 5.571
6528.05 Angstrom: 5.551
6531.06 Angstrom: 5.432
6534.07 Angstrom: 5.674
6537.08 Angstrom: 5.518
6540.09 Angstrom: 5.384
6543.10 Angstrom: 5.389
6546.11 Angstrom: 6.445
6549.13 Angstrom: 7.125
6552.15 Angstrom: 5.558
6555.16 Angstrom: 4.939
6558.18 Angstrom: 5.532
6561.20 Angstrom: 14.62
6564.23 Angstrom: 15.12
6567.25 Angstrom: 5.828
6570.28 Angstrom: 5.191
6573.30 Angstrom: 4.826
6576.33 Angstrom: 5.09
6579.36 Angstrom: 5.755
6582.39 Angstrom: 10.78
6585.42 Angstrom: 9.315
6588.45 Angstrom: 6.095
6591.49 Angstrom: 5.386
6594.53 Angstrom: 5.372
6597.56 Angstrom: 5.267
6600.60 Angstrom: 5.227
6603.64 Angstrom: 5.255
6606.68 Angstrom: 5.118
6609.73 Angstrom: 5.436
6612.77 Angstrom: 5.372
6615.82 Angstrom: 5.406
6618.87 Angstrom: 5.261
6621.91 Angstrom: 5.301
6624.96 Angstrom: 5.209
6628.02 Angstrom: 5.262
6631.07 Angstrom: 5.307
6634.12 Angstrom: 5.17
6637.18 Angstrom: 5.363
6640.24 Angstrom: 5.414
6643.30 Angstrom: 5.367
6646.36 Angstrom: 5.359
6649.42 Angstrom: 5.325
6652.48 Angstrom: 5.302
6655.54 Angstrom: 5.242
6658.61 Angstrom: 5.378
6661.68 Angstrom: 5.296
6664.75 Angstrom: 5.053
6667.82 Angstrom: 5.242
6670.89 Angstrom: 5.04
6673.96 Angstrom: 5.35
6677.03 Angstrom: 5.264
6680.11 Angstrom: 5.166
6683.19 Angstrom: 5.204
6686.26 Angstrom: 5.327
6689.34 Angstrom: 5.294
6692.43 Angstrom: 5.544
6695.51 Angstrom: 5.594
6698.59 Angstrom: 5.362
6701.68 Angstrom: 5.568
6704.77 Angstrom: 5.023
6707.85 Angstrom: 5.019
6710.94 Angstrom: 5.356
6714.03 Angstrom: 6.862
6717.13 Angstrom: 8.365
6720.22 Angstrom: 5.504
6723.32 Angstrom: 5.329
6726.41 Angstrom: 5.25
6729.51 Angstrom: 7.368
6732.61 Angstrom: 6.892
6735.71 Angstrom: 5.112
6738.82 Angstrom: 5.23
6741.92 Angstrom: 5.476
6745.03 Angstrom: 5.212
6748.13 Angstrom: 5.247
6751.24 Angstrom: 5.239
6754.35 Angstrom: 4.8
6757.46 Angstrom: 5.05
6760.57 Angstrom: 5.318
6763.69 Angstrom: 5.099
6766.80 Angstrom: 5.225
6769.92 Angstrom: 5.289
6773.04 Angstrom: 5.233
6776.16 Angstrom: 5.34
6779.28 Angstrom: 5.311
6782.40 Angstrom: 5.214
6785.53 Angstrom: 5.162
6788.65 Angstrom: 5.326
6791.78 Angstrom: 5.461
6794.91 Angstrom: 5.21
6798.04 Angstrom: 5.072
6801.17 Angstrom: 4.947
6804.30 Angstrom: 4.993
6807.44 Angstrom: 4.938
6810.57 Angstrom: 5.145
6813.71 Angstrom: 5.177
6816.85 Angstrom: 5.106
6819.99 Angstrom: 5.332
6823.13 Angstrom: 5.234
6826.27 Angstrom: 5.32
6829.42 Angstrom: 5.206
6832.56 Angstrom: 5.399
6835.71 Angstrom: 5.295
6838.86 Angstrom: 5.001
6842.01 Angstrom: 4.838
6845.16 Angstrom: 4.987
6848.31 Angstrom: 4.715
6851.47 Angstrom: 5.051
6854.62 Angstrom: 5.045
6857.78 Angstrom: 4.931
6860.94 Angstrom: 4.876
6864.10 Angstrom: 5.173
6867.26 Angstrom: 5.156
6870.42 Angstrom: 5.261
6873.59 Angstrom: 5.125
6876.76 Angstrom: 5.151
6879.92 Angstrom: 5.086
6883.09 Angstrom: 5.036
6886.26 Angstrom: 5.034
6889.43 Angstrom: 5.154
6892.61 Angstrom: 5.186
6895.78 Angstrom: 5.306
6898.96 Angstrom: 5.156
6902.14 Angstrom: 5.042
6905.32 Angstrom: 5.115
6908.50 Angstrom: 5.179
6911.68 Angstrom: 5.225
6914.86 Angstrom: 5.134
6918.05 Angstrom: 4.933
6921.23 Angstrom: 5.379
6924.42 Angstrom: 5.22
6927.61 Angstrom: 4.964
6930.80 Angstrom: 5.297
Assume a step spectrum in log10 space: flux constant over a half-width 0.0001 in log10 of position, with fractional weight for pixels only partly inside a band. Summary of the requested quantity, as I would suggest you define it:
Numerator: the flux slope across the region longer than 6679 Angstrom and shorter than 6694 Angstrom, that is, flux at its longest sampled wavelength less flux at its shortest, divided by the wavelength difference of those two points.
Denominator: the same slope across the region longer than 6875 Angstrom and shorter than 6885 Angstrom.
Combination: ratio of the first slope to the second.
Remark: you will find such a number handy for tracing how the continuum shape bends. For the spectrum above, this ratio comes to -1.7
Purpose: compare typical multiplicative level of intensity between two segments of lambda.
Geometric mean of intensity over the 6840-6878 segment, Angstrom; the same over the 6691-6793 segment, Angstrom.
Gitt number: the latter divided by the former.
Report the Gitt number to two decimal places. 1.09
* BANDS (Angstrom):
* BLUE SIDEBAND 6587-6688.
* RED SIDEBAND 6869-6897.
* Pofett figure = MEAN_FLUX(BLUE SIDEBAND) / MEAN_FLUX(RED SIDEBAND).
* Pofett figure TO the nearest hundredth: 1.03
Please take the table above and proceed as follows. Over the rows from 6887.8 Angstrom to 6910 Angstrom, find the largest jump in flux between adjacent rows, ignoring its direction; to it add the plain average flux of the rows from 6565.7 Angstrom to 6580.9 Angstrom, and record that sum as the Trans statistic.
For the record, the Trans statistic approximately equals 5.5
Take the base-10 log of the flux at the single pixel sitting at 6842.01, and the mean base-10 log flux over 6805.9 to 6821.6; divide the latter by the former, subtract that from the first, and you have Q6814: -0.35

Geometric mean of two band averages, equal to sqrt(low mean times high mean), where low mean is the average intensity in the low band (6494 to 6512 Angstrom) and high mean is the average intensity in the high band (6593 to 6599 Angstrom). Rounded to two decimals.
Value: 5.31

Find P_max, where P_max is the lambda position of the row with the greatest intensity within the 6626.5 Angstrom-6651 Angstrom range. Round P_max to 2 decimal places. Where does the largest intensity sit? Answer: 6640.24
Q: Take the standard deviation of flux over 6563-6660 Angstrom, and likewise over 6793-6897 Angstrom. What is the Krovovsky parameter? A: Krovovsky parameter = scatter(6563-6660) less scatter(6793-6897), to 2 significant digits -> 1.9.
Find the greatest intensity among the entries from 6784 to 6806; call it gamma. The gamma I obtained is 5.461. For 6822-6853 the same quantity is 5.399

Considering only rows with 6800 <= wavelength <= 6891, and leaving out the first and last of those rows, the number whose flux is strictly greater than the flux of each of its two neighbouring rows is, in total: 10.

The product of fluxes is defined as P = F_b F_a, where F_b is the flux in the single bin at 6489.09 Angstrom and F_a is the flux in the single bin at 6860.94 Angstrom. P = 27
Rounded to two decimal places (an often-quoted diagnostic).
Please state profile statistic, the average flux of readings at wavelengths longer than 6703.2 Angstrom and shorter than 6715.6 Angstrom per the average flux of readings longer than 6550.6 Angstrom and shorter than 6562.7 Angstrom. 0.73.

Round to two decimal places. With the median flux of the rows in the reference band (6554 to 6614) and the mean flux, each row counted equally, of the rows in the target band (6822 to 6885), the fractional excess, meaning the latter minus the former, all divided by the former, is -0.05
